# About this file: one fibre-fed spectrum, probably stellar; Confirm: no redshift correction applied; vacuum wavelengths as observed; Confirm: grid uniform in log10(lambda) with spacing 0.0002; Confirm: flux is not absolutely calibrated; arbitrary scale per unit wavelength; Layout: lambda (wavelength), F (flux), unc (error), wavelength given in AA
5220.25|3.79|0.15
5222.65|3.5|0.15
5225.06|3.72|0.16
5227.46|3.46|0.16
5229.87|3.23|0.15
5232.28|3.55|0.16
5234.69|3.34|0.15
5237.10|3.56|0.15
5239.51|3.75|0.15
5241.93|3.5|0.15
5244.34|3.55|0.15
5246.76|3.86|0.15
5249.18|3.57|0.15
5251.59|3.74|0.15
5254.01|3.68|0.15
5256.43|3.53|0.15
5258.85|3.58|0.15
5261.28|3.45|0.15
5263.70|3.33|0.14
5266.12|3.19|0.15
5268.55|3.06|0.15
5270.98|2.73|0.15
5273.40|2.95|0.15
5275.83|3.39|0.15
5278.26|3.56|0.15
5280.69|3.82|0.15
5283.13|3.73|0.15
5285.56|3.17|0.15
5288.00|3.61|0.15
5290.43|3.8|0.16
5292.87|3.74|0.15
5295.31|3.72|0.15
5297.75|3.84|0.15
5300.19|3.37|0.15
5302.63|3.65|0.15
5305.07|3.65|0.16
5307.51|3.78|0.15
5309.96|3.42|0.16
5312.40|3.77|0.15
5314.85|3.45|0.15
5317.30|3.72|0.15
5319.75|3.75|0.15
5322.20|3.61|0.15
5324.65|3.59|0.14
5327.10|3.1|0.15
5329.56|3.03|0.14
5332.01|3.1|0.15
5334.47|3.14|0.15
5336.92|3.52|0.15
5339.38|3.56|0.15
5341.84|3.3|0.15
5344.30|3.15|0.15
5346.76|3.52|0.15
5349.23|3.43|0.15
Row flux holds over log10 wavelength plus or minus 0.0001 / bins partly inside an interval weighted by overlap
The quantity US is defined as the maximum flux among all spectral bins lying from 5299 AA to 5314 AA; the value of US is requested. 3.78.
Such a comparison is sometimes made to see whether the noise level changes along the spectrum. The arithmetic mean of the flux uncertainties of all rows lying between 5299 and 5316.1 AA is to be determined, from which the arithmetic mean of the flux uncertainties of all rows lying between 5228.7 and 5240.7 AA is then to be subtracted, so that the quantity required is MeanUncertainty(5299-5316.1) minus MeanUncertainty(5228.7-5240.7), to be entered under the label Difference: 0.001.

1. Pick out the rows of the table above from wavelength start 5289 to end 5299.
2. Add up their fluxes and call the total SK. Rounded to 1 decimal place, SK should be 15.1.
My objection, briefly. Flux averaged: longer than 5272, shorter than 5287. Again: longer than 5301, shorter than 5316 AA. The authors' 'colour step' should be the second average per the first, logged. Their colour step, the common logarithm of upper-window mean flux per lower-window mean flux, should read 0.023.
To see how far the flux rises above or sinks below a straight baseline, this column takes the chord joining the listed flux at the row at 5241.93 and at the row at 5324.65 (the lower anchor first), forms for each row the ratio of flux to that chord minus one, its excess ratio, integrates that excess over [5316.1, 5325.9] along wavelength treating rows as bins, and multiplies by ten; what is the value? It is 2.2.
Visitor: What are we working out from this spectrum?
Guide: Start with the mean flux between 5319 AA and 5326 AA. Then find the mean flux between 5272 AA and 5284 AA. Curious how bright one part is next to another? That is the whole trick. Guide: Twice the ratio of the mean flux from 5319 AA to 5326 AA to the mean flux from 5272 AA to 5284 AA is 2.09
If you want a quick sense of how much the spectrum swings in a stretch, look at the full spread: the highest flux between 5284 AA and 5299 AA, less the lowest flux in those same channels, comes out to 0.67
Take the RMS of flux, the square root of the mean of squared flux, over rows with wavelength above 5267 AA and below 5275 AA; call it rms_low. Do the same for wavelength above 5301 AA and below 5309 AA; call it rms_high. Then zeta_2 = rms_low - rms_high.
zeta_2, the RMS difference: -0.8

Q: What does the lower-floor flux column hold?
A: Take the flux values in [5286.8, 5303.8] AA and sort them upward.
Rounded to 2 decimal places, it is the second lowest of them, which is 3.61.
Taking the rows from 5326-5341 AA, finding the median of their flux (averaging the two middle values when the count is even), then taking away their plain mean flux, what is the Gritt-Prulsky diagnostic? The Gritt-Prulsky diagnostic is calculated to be -0.12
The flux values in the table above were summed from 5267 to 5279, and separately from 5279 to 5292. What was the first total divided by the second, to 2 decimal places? 0.87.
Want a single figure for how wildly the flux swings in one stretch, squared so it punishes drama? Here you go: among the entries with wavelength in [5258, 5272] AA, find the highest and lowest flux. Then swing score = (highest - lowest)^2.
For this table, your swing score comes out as 0.72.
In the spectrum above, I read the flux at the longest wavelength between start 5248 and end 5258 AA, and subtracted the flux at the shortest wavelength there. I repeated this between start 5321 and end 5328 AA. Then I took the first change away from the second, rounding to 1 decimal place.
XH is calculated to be -0.5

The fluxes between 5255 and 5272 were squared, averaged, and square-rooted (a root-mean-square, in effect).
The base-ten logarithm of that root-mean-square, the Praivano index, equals 0.516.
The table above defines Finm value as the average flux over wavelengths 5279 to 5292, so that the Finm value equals 3.63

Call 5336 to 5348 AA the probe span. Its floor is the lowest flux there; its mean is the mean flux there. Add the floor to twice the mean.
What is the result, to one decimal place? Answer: 10.0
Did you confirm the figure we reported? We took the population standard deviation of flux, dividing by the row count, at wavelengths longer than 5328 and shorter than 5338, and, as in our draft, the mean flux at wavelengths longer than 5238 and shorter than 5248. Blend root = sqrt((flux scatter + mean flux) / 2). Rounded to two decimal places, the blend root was 1.39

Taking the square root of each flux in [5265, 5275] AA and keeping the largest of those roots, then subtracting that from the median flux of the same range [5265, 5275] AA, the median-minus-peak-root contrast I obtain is 1.22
